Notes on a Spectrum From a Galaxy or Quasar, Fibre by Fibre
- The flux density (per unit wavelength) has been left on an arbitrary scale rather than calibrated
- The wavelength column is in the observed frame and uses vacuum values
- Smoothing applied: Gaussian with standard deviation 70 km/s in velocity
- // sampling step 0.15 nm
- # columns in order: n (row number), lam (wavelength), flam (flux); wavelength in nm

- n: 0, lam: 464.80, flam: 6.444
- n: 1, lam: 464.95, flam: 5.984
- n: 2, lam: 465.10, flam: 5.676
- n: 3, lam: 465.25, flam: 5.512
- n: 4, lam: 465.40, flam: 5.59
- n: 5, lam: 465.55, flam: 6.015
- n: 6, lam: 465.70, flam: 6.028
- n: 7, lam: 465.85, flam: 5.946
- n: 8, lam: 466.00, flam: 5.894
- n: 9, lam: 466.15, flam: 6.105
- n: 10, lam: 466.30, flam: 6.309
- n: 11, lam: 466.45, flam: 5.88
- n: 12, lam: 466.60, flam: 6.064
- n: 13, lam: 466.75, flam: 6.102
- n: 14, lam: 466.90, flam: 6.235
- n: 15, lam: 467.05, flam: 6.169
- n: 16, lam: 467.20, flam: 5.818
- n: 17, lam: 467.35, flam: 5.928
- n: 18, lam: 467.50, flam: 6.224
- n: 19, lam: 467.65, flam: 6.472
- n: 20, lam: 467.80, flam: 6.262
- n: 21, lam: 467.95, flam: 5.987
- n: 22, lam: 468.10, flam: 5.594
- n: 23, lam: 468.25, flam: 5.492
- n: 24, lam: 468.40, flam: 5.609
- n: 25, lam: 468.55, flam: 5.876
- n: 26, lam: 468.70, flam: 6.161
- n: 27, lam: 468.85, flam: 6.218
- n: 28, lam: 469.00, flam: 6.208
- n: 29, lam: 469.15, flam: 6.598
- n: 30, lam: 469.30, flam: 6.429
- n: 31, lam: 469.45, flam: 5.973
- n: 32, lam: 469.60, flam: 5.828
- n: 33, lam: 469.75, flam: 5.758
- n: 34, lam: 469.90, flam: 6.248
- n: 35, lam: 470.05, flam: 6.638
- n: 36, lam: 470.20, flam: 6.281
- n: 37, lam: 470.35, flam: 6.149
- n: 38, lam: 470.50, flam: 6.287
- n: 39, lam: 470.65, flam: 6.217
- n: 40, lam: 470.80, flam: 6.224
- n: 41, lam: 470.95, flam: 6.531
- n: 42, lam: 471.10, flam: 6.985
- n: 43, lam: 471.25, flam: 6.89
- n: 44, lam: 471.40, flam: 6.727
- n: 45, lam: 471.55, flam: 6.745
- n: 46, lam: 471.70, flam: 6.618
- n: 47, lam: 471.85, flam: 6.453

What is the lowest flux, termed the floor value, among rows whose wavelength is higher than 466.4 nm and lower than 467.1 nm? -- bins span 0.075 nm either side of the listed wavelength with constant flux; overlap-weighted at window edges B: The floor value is 5.88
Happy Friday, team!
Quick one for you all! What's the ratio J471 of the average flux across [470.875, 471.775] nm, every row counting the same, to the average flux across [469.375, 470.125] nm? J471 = 1.108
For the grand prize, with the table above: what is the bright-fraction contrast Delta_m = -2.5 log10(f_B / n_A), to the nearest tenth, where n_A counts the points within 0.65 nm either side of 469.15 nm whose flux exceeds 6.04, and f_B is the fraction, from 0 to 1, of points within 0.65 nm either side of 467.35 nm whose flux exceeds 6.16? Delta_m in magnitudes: 2.4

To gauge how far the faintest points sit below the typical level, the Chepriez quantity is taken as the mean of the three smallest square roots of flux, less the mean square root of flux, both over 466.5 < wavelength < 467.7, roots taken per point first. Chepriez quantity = -0.04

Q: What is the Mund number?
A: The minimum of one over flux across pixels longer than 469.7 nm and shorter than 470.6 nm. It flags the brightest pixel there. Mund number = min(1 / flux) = 0.151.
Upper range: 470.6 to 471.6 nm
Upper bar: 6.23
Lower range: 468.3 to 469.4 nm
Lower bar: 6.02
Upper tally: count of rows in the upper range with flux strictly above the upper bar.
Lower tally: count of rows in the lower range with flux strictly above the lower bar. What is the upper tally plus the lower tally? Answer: 10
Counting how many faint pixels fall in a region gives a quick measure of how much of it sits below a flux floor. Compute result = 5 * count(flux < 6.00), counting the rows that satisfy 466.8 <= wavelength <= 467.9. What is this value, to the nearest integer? 10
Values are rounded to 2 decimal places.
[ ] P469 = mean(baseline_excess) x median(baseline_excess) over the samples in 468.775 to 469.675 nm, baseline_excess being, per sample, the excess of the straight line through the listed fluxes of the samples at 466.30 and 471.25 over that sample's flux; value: 0.18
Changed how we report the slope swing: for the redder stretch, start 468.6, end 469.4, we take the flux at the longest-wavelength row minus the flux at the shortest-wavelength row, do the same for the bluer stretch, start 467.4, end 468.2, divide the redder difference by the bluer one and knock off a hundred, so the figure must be -100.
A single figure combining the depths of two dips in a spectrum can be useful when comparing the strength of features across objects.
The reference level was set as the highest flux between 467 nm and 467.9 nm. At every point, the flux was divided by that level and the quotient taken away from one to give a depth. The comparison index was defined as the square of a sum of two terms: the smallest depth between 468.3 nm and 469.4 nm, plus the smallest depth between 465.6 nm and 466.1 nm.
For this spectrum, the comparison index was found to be 0.0024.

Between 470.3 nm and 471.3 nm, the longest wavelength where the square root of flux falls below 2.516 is 470.80 nm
